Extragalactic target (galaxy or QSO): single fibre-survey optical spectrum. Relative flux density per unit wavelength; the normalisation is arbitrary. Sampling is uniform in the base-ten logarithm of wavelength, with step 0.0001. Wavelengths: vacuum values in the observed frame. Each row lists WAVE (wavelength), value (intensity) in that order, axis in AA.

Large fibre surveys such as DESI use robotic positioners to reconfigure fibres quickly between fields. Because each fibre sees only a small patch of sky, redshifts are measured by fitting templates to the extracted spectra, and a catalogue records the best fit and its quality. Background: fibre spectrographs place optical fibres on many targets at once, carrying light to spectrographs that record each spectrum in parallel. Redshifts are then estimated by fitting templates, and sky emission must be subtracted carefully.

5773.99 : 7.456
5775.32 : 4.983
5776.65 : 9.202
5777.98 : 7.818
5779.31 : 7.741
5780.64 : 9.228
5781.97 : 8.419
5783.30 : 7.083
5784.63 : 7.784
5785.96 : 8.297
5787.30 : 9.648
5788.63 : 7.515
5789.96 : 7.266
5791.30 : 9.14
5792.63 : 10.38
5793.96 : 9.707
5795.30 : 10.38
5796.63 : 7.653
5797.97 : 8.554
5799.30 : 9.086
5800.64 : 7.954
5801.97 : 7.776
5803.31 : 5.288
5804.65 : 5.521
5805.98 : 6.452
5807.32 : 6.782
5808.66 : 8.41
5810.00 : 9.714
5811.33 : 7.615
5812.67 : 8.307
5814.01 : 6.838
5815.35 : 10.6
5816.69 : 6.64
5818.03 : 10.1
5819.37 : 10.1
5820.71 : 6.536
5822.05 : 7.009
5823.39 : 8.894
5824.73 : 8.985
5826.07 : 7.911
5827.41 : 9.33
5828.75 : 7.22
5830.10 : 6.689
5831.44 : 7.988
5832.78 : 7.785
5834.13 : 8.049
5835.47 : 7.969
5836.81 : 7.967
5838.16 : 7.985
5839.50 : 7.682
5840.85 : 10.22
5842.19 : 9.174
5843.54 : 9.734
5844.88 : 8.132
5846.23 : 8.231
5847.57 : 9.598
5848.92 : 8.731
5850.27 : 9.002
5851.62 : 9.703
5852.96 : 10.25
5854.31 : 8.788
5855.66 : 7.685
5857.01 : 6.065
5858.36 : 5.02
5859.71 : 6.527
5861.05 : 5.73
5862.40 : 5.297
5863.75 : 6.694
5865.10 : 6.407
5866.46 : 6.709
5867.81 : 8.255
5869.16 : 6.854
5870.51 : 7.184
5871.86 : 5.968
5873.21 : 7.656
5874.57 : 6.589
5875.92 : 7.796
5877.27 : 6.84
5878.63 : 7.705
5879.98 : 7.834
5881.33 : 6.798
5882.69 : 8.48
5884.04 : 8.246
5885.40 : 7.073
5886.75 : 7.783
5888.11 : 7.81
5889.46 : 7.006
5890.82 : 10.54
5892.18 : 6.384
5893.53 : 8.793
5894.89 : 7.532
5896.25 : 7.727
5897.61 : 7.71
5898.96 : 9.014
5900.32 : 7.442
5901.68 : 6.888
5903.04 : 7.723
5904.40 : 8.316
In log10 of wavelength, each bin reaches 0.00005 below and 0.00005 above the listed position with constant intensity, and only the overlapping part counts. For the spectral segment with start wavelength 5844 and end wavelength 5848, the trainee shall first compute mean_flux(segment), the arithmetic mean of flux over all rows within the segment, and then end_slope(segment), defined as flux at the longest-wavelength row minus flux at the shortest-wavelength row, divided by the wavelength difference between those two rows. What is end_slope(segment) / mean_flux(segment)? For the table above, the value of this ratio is 0.06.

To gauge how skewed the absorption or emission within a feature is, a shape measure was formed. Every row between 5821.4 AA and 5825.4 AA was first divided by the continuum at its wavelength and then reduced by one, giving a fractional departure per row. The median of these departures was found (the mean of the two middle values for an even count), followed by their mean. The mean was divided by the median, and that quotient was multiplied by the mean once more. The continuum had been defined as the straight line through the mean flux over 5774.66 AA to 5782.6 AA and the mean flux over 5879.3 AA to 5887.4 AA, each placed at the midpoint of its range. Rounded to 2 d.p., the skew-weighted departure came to 0.03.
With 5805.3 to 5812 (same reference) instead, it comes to 0.00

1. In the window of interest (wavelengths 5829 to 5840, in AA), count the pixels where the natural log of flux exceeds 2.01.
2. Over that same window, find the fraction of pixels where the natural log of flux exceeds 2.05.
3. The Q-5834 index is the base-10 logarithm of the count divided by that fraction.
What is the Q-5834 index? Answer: 0.97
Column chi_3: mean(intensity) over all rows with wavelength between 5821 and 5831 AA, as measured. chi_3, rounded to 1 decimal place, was 8.0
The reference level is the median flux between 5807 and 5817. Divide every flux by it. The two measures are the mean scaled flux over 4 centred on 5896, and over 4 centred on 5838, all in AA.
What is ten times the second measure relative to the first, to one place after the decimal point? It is 10.3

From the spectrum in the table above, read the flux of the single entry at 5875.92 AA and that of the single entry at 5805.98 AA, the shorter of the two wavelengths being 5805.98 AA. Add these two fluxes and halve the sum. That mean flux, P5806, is 7.12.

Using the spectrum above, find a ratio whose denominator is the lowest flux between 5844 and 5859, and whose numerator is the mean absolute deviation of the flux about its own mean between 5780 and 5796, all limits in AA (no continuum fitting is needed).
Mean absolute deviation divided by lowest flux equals 0.201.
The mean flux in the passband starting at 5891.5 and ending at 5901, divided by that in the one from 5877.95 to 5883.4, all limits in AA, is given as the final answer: 1.01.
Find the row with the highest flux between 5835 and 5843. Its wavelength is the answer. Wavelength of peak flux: 5840.85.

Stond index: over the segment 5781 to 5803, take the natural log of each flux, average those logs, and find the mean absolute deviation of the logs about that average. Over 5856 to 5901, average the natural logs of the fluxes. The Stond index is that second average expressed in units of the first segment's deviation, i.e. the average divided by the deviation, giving 19.2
